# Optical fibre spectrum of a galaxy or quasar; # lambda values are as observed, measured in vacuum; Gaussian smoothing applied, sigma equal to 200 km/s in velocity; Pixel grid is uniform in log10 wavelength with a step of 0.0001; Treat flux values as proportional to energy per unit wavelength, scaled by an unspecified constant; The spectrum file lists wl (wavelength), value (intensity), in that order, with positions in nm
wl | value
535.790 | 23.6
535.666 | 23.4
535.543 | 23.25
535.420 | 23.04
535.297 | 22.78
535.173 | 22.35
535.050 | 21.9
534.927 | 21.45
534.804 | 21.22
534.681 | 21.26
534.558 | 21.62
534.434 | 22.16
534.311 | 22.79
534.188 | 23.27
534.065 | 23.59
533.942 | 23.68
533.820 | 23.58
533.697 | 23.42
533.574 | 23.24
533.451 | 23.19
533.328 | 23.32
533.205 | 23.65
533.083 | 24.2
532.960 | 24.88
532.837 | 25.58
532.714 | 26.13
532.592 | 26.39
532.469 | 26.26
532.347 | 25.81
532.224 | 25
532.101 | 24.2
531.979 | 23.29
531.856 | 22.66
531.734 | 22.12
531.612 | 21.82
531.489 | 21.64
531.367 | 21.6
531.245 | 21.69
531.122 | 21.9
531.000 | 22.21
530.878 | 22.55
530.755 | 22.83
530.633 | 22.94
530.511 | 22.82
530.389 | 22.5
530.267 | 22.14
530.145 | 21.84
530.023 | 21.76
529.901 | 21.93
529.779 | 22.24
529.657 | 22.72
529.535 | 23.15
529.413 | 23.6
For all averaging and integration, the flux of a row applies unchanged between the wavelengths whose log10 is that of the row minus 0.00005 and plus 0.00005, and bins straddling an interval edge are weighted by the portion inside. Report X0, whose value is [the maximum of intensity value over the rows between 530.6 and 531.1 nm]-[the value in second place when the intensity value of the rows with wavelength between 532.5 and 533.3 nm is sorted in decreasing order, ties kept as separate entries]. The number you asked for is -3.2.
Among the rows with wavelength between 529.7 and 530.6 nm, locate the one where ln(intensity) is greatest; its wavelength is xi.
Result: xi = 530.511 nm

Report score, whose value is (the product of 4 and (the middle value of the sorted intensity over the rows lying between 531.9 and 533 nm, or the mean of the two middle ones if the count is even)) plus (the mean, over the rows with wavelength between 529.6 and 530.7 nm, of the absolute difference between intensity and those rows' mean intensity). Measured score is 103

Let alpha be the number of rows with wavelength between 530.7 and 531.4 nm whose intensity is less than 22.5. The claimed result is 4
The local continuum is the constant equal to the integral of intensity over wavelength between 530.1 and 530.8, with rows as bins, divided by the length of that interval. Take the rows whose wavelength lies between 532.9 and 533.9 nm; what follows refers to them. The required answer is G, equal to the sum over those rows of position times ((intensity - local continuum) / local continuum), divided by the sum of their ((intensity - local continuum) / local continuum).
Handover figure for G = 533.29 nm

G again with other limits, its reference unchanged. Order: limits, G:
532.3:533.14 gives 532.67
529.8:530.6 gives 530.02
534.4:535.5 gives 534.69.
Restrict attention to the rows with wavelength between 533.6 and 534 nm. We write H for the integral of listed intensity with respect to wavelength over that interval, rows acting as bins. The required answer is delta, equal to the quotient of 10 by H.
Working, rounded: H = 9.4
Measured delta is 1.06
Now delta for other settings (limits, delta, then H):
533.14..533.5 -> 1.19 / 8.4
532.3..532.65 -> 1.09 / 9.2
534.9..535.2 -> 1.52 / 6.6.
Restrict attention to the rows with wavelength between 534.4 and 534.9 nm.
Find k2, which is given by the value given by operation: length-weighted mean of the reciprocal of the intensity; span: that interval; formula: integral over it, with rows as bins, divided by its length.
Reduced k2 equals 0.0464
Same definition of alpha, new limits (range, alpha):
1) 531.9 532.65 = 0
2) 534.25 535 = 5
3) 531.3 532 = 4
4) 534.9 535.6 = 3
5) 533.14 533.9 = 0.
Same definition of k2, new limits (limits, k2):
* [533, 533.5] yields 0.0423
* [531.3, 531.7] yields 0.0461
